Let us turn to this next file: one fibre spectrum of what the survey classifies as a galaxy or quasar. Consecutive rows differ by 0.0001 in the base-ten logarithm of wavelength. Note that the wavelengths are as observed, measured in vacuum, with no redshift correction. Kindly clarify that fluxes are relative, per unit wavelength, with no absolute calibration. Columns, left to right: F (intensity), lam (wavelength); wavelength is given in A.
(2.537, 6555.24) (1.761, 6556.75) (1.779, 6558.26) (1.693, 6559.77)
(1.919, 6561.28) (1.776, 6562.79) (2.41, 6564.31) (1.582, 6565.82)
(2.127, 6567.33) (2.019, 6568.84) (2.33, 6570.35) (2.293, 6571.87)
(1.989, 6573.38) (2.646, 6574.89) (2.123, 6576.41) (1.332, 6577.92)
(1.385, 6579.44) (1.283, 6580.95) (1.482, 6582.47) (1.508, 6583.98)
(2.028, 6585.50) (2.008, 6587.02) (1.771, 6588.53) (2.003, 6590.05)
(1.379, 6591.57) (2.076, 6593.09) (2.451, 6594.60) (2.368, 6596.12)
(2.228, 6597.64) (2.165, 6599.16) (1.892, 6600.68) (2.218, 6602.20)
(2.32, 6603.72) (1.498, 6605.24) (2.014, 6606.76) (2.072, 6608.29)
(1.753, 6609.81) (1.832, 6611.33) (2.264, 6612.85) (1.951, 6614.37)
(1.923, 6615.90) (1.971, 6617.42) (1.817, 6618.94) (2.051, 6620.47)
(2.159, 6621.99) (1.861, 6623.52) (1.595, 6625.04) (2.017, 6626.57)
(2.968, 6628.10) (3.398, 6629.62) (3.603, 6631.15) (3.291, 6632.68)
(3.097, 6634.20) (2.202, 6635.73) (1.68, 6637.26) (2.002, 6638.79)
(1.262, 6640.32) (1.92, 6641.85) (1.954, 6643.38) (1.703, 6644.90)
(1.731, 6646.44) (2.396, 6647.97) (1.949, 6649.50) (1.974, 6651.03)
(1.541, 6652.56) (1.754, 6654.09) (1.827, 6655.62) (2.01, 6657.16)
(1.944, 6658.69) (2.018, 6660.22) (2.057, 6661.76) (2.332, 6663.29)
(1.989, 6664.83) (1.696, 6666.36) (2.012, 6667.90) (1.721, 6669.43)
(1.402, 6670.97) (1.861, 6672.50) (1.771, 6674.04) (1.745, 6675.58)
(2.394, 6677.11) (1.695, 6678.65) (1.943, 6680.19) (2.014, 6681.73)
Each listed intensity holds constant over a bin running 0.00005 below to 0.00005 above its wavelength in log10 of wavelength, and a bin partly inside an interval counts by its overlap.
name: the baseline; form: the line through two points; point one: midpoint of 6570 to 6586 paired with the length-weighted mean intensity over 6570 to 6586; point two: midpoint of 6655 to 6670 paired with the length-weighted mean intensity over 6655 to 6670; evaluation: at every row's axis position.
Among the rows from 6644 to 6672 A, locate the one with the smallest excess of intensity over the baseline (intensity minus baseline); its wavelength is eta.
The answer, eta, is 6670.97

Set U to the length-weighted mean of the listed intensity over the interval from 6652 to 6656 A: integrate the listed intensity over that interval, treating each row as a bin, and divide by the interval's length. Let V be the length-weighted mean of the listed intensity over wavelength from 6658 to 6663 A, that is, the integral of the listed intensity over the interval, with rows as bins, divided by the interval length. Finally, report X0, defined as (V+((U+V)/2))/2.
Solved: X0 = 1.96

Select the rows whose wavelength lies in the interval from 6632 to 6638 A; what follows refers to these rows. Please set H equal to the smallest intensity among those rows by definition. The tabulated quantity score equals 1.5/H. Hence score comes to 0.89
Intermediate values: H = 1.68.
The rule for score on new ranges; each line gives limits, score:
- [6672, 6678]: 0.86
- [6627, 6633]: 0.51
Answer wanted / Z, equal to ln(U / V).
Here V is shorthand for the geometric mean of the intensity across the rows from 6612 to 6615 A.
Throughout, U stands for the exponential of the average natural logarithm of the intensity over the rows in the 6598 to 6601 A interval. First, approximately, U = 2.02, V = 2.10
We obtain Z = -0.04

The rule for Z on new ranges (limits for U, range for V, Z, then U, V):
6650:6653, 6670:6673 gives 0.08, 1.74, 1.62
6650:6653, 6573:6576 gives -0.27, 1.74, 2.29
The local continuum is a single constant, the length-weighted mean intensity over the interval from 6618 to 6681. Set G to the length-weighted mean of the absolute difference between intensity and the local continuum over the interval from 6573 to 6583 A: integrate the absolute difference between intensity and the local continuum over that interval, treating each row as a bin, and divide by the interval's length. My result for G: 0.51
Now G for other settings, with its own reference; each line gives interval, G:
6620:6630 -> 0.41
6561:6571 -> 0.24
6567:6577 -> 0.20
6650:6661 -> 0.19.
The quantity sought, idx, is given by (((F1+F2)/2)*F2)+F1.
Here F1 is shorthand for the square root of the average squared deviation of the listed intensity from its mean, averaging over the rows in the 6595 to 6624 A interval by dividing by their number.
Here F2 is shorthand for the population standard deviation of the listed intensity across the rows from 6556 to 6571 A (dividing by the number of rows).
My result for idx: 0.28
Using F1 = 0.21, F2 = 0.26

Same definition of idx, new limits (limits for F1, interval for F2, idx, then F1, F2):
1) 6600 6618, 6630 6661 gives 0.45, 0.22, 0.57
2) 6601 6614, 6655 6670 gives 0.30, 0.27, 0.17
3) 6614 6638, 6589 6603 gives 0.79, 0.65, 0.30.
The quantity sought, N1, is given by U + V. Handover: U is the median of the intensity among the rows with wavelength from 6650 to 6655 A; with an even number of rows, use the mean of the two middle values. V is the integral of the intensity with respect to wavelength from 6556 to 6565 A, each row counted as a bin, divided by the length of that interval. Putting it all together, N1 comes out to 3.6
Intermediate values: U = 1.75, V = 1.88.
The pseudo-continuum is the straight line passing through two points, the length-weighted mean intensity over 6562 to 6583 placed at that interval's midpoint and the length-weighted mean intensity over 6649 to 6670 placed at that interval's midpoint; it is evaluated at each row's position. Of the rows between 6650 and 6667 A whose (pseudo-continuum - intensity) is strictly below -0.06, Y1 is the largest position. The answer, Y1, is 6664.83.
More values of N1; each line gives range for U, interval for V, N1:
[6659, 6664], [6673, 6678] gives 4.0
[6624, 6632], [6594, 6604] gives 5.2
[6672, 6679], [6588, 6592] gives 3.5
